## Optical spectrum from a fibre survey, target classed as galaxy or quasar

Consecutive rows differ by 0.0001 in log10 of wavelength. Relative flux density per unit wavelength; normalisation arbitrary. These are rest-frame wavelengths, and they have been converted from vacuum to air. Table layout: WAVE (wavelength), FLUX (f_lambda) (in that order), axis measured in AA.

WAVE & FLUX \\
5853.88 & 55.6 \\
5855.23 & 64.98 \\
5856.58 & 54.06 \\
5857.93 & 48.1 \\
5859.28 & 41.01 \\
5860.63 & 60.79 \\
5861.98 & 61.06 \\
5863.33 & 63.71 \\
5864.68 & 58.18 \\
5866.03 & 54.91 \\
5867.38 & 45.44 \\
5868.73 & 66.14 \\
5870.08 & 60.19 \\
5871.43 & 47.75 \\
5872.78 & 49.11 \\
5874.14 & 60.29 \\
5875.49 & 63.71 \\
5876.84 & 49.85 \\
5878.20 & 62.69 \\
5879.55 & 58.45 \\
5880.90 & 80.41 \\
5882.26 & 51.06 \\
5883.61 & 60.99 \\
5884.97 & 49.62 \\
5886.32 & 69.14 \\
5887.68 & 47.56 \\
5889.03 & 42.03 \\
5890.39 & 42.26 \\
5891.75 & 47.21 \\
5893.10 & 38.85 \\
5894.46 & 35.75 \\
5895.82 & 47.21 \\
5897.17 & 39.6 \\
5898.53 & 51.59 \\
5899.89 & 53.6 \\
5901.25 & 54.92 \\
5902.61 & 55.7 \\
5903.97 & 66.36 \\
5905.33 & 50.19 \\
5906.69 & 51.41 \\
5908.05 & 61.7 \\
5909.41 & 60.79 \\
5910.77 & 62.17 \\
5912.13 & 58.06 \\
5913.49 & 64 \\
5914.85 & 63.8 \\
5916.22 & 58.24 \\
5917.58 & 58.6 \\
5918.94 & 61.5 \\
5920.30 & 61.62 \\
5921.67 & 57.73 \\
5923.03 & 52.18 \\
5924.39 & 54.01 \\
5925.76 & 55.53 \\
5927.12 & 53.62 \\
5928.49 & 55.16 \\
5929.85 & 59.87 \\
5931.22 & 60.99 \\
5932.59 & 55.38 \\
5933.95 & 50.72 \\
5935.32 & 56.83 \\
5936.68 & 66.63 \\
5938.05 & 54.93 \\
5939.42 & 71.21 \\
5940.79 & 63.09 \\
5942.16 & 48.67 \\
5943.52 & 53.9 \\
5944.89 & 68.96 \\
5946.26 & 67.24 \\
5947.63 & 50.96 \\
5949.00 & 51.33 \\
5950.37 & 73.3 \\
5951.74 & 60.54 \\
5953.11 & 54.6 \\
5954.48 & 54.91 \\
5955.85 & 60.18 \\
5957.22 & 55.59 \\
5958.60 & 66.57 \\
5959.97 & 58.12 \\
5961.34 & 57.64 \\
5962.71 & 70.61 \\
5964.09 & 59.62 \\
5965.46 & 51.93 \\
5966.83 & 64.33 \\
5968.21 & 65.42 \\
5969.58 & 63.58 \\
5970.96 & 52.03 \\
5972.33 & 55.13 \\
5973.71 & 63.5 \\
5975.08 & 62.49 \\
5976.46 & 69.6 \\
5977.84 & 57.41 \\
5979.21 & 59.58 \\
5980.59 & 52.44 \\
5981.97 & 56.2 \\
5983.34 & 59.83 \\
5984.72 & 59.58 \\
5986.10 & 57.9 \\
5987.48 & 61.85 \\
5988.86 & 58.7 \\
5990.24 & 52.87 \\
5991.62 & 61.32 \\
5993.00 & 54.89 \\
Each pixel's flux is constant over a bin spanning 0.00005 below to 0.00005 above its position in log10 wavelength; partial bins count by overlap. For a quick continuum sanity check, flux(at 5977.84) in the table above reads 57.41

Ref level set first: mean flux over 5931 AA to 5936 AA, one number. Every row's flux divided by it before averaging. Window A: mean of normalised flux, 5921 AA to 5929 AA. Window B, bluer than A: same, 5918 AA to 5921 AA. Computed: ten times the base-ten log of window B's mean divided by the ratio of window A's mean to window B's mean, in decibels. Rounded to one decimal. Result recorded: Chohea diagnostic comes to 0.9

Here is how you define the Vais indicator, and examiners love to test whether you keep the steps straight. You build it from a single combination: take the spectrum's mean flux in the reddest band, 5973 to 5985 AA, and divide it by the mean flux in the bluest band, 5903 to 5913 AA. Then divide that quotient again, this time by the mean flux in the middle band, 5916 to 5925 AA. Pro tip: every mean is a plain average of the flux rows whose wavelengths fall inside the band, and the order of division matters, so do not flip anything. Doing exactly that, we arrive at 0.0177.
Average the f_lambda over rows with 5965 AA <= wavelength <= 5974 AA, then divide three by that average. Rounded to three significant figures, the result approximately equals 0.0505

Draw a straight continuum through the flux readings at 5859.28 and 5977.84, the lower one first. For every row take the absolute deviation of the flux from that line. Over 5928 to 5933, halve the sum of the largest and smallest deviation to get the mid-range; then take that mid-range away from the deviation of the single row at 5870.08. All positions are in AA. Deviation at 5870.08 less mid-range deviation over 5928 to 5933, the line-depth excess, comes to 11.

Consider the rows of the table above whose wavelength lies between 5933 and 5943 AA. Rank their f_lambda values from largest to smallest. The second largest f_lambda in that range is 66.63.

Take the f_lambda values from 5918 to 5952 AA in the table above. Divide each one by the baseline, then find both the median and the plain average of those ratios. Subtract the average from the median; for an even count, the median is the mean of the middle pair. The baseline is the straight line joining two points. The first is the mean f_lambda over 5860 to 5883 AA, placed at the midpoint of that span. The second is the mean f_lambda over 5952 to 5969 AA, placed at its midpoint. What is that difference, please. -0.030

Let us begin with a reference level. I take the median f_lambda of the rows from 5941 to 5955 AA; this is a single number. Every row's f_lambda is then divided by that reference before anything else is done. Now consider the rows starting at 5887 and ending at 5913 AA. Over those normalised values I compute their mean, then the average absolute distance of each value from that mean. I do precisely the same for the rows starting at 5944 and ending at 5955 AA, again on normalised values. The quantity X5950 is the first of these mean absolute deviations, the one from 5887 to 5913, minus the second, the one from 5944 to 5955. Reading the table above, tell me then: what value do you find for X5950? -0.003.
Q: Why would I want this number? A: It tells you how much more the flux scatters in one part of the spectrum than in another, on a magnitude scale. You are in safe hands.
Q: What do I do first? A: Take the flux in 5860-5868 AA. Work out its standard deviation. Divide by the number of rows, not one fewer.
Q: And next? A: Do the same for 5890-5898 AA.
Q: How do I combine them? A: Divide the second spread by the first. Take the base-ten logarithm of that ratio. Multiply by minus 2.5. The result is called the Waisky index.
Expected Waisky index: 0.37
